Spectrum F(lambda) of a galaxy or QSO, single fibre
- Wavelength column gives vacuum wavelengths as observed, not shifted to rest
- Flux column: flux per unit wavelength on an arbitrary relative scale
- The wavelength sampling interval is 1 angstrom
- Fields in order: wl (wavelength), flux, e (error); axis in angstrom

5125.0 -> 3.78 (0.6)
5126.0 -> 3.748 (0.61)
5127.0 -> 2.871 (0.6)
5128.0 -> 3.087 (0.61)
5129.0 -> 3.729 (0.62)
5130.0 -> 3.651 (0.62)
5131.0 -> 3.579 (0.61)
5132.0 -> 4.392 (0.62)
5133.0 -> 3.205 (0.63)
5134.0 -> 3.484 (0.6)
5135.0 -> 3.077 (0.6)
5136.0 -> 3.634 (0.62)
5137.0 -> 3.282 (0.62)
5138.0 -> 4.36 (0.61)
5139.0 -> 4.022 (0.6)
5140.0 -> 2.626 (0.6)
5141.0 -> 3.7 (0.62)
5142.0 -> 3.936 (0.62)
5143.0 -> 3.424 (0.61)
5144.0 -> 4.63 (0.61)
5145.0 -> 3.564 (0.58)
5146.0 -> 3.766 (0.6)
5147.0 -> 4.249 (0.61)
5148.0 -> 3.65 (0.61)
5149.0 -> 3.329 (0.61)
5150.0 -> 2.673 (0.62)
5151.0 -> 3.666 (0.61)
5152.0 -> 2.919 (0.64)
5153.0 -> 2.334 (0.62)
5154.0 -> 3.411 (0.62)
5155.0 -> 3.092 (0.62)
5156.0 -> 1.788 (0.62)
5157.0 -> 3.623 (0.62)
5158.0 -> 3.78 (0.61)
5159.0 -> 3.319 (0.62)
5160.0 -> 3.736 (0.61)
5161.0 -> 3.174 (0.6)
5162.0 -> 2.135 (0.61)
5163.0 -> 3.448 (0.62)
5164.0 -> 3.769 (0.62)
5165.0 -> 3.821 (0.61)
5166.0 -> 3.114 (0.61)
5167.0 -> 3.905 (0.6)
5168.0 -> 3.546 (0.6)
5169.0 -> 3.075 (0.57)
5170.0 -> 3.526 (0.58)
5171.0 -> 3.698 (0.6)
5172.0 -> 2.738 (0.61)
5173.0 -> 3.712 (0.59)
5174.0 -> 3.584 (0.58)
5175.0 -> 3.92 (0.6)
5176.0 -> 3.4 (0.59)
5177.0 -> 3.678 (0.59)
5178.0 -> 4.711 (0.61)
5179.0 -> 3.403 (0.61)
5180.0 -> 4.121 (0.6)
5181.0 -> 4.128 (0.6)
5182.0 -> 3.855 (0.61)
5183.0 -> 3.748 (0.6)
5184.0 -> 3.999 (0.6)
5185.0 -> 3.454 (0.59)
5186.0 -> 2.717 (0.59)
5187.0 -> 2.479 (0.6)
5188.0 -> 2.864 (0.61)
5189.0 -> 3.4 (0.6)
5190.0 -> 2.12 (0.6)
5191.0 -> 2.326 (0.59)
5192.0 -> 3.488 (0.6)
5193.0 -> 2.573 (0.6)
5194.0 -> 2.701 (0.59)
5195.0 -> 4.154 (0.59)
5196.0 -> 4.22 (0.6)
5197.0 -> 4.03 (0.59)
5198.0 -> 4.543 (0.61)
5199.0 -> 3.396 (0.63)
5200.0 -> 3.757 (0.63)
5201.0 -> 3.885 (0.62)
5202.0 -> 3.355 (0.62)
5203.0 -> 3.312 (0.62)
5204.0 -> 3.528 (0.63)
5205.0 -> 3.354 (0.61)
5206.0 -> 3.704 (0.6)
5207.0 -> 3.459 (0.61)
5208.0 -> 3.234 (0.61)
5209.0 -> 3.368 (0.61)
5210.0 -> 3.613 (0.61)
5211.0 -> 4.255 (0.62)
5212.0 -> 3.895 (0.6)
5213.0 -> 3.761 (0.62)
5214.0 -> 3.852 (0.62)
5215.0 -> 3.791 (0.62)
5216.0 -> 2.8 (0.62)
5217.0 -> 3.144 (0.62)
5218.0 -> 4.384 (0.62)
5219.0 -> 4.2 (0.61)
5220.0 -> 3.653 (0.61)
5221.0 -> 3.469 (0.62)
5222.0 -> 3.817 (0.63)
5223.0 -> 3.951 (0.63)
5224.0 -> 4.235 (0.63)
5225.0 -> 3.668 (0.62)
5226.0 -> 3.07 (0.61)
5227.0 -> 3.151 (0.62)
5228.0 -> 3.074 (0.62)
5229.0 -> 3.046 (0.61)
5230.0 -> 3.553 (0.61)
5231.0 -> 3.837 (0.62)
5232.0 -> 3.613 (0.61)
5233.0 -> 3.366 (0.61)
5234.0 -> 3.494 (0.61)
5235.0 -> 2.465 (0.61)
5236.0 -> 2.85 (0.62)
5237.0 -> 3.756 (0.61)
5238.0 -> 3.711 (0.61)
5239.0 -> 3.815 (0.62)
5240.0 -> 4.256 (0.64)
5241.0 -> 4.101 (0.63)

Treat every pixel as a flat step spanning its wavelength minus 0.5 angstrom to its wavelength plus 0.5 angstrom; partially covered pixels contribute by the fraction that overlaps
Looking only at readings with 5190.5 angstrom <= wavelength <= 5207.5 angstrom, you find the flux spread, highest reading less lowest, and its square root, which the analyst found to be 1.5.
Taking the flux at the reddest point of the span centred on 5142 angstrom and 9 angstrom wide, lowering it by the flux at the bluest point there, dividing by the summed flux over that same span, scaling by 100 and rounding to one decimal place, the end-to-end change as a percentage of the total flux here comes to -1.7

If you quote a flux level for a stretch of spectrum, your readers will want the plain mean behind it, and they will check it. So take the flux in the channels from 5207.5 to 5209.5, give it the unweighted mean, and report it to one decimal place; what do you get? 3.3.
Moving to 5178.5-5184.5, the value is 3.9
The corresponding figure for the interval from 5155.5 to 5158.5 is 3.1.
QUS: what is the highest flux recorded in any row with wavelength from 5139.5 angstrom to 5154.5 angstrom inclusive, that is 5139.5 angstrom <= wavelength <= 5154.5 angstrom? 4.63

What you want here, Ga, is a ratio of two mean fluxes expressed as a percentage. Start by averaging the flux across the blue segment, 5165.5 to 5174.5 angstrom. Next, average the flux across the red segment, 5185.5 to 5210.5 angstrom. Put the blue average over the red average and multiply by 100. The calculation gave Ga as 103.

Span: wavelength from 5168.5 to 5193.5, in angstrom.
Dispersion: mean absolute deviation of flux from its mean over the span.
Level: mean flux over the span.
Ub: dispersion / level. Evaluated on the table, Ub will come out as 0.15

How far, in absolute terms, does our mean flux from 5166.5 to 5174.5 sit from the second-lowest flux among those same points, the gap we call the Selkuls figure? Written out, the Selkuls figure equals 0.4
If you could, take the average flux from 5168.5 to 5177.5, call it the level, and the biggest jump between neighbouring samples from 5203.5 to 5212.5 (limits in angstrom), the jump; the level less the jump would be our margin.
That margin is 2.84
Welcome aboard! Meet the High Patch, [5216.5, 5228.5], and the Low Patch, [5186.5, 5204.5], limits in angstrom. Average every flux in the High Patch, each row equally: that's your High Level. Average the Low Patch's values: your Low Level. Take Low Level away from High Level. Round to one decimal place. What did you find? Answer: 0.3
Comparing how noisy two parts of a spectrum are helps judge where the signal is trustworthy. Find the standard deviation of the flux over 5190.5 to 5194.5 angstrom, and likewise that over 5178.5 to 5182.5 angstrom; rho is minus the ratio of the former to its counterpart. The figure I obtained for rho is -1.5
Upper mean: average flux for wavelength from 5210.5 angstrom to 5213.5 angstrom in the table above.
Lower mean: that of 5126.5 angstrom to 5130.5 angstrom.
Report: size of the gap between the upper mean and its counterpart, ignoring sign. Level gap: 0.64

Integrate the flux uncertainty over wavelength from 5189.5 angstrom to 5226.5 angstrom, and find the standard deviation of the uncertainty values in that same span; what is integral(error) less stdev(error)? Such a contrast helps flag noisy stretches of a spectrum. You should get 23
